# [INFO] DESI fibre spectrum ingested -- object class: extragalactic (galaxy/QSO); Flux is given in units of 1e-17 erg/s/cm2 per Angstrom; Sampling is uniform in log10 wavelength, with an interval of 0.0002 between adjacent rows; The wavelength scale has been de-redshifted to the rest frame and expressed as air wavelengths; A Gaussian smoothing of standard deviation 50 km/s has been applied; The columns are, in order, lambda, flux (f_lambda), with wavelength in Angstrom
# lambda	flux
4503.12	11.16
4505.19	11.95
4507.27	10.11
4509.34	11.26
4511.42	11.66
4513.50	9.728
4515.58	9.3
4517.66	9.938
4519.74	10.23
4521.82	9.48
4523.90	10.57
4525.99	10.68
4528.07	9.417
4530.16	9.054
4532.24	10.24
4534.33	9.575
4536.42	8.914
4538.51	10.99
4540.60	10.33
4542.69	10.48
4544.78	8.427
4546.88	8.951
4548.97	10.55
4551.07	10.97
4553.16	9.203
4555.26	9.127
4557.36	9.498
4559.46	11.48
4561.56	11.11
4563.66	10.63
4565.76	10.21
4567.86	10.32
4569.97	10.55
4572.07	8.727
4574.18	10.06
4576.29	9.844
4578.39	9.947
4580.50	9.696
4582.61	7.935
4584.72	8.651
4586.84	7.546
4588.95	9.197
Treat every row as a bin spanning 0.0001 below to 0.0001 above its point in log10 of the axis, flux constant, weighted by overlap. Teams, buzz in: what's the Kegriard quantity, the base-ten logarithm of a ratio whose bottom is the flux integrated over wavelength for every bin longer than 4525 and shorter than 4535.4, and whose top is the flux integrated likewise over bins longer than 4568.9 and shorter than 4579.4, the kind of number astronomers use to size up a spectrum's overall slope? 0.006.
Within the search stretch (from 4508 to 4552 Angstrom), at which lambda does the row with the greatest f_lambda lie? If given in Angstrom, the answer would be 4511.42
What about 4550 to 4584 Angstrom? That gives 4559.46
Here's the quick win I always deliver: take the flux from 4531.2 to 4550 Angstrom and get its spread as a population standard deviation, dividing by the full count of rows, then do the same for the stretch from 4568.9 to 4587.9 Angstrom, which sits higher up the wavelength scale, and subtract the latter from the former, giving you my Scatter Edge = -0.14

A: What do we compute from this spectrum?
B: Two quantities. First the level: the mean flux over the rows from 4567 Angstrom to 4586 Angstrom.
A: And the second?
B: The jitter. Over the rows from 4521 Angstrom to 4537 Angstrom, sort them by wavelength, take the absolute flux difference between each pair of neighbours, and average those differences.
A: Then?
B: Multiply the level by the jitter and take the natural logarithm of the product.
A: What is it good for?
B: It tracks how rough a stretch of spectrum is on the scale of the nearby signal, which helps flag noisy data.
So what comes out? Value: 1.98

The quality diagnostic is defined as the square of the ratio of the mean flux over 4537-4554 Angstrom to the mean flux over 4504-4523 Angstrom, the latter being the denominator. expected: 0.92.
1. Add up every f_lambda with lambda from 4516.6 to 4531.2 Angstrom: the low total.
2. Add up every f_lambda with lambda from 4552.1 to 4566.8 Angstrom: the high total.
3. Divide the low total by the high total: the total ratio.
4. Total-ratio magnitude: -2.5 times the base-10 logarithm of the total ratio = 0.029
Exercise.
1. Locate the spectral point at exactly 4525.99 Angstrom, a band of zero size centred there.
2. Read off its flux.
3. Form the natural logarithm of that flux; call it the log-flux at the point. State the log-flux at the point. 2.37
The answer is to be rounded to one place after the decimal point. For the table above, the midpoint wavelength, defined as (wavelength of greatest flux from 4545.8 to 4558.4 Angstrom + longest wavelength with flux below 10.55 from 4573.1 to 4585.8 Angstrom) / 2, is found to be 4567.9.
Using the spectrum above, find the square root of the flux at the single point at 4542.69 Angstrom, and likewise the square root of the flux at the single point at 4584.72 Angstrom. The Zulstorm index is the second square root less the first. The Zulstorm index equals -0.30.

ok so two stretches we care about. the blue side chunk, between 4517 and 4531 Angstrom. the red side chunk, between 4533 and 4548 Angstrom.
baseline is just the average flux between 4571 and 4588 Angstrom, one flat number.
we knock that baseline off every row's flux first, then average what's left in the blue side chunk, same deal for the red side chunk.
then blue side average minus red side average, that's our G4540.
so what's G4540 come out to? 0.24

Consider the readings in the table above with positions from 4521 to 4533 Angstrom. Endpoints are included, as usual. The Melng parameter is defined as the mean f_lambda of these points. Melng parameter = 9.9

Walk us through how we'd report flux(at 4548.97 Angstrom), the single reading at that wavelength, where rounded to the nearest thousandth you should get 10.550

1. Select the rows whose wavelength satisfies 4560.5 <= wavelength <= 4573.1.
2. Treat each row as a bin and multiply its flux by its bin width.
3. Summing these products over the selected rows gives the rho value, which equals 129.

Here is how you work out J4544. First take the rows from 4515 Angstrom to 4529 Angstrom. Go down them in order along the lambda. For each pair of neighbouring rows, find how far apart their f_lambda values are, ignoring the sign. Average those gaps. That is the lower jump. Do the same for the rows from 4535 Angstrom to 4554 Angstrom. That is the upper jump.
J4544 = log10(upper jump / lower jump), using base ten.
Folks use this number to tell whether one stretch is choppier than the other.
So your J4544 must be 0.22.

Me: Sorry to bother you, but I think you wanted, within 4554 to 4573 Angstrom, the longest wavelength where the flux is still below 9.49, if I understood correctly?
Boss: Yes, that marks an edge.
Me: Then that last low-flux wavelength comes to 4572.07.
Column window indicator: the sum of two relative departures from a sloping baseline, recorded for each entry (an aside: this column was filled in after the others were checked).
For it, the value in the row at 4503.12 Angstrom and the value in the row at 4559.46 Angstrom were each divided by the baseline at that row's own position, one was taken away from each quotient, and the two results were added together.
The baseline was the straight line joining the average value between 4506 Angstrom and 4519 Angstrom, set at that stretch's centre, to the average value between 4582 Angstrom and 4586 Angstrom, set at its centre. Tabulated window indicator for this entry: 0.33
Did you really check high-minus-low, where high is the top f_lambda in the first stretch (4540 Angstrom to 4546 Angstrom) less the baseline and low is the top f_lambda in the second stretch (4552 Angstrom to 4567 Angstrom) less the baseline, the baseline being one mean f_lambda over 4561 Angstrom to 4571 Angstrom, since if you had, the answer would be -1.0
